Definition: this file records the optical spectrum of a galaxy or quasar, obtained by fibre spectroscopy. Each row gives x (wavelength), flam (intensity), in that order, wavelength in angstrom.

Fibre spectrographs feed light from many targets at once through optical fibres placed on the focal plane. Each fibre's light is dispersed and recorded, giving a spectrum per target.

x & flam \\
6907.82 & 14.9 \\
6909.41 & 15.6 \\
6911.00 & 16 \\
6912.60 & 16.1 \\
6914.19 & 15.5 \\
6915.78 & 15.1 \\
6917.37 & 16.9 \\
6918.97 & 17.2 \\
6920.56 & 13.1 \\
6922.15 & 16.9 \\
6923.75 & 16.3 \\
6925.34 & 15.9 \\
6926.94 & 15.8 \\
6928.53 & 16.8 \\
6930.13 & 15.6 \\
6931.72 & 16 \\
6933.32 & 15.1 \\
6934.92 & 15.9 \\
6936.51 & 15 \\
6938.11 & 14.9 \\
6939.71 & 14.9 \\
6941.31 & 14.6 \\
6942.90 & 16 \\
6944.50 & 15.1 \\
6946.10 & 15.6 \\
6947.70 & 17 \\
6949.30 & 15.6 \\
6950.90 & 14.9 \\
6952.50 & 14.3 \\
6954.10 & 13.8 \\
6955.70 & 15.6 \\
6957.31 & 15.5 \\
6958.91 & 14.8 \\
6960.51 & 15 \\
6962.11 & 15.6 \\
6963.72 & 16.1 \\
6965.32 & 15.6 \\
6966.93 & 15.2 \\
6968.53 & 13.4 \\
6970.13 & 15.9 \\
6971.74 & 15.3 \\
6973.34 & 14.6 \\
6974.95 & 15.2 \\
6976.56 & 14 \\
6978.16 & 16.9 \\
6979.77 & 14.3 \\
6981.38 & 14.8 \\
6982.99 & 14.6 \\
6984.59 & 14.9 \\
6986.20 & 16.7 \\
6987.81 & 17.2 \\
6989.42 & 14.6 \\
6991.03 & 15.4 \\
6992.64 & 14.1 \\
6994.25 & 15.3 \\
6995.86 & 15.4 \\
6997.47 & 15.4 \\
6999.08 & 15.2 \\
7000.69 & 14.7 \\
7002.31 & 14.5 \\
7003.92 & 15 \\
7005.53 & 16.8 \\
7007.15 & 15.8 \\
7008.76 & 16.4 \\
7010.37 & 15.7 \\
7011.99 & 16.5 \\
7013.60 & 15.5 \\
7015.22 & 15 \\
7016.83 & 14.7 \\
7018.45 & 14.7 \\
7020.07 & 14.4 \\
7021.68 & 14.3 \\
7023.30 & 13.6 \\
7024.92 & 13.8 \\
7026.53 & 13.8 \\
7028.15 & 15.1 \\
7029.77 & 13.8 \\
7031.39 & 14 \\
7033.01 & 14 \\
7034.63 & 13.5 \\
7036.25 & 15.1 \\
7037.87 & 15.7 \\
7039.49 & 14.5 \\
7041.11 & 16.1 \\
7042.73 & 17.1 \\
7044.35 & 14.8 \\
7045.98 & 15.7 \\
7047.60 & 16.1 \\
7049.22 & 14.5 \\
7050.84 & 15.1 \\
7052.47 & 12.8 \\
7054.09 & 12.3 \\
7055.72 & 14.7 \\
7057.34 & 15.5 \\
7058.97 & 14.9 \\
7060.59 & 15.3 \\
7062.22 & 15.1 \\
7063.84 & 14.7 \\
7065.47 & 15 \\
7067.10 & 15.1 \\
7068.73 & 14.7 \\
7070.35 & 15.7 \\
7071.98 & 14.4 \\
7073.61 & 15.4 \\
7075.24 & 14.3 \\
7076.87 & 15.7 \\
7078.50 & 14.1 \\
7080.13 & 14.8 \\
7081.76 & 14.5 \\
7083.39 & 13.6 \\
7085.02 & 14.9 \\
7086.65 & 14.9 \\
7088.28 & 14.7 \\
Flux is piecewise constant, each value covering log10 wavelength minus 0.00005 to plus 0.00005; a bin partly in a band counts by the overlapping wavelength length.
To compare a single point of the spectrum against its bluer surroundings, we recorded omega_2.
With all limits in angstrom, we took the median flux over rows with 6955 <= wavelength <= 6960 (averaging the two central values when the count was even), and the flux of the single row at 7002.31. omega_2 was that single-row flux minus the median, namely -1.00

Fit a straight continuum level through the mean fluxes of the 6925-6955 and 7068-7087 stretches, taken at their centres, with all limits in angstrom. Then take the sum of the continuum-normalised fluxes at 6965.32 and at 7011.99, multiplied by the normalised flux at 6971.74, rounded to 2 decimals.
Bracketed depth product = 2.12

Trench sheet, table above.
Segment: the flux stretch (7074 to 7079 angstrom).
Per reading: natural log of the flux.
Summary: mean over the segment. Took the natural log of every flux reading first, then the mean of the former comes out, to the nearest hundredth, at 2.69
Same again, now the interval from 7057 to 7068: 2.71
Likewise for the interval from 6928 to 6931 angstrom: 2.78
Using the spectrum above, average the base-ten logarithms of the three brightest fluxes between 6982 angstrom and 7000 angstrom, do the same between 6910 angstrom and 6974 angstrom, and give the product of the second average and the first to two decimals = 1.50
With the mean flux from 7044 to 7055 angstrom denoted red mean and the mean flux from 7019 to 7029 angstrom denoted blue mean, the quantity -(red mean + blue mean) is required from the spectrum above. -28.6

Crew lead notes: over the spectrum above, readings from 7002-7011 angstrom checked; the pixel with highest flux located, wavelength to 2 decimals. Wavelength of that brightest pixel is 7005.53 angstrom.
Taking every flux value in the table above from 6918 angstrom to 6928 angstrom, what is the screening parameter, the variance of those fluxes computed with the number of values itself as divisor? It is 1.78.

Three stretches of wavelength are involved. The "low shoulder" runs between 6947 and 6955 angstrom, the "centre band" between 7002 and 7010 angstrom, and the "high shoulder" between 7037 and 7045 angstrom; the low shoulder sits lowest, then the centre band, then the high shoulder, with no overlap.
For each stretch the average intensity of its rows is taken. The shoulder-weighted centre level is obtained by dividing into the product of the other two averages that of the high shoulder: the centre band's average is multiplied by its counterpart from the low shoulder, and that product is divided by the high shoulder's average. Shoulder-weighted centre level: 15.2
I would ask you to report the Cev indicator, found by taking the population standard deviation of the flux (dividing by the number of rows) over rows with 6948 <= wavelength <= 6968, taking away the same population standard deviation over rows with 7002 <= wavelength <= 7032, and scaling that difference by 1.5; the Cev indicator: -0.5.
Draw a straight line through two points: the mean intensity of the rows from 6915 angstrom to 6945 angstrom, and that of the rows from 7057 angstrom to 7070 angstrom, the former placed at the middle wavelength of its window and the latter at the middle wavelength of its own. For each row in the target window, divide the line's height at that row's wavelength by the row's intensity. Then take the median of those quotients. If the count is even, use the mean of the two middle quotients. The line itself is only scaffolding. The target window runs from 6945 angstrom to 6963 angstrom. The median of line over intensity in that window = 1.00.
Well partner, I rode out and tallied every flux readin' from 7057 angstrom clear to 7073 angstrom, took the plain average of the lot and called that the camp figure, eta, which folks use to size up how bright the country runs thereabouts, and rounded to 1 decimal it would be 15.0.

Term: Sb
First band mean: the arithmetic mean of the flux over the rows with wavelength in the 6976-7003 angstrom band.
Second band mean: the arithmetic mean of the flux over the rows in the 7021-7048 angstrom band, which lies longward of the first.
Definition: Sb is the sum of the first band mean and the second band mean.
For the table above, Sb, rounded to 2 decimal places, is 29.94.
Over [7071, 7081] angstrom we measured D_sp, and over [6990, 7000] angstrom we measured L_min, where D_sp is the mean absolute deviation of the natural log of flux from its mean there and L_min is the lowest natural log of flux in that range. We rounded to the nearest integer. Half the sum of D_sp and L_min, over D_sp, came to 38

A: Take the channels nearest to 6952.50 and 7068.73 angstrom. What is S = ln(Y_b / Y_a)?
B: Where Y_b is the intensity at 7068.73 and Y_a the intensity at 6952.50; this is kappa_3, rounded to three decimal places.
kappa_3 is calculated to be 0.028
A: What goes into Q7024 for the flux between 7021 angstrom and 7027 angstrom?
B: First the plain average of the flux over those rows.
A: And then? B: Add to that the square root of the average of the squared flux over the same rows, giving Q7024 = 27.8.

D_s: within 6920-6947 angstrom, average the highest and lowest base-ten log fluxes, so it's 1.17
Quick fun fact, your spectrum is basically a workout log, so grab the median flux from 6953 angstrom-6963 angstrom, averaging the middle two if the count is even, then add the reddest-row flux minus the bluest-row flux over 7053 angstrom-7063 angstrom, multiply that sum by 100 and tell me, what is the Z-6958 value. 1805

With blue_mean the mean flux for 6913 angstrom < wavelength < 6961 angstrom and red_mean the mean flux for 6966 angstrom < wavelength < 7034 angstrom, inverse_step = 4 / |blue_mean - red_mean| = 8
